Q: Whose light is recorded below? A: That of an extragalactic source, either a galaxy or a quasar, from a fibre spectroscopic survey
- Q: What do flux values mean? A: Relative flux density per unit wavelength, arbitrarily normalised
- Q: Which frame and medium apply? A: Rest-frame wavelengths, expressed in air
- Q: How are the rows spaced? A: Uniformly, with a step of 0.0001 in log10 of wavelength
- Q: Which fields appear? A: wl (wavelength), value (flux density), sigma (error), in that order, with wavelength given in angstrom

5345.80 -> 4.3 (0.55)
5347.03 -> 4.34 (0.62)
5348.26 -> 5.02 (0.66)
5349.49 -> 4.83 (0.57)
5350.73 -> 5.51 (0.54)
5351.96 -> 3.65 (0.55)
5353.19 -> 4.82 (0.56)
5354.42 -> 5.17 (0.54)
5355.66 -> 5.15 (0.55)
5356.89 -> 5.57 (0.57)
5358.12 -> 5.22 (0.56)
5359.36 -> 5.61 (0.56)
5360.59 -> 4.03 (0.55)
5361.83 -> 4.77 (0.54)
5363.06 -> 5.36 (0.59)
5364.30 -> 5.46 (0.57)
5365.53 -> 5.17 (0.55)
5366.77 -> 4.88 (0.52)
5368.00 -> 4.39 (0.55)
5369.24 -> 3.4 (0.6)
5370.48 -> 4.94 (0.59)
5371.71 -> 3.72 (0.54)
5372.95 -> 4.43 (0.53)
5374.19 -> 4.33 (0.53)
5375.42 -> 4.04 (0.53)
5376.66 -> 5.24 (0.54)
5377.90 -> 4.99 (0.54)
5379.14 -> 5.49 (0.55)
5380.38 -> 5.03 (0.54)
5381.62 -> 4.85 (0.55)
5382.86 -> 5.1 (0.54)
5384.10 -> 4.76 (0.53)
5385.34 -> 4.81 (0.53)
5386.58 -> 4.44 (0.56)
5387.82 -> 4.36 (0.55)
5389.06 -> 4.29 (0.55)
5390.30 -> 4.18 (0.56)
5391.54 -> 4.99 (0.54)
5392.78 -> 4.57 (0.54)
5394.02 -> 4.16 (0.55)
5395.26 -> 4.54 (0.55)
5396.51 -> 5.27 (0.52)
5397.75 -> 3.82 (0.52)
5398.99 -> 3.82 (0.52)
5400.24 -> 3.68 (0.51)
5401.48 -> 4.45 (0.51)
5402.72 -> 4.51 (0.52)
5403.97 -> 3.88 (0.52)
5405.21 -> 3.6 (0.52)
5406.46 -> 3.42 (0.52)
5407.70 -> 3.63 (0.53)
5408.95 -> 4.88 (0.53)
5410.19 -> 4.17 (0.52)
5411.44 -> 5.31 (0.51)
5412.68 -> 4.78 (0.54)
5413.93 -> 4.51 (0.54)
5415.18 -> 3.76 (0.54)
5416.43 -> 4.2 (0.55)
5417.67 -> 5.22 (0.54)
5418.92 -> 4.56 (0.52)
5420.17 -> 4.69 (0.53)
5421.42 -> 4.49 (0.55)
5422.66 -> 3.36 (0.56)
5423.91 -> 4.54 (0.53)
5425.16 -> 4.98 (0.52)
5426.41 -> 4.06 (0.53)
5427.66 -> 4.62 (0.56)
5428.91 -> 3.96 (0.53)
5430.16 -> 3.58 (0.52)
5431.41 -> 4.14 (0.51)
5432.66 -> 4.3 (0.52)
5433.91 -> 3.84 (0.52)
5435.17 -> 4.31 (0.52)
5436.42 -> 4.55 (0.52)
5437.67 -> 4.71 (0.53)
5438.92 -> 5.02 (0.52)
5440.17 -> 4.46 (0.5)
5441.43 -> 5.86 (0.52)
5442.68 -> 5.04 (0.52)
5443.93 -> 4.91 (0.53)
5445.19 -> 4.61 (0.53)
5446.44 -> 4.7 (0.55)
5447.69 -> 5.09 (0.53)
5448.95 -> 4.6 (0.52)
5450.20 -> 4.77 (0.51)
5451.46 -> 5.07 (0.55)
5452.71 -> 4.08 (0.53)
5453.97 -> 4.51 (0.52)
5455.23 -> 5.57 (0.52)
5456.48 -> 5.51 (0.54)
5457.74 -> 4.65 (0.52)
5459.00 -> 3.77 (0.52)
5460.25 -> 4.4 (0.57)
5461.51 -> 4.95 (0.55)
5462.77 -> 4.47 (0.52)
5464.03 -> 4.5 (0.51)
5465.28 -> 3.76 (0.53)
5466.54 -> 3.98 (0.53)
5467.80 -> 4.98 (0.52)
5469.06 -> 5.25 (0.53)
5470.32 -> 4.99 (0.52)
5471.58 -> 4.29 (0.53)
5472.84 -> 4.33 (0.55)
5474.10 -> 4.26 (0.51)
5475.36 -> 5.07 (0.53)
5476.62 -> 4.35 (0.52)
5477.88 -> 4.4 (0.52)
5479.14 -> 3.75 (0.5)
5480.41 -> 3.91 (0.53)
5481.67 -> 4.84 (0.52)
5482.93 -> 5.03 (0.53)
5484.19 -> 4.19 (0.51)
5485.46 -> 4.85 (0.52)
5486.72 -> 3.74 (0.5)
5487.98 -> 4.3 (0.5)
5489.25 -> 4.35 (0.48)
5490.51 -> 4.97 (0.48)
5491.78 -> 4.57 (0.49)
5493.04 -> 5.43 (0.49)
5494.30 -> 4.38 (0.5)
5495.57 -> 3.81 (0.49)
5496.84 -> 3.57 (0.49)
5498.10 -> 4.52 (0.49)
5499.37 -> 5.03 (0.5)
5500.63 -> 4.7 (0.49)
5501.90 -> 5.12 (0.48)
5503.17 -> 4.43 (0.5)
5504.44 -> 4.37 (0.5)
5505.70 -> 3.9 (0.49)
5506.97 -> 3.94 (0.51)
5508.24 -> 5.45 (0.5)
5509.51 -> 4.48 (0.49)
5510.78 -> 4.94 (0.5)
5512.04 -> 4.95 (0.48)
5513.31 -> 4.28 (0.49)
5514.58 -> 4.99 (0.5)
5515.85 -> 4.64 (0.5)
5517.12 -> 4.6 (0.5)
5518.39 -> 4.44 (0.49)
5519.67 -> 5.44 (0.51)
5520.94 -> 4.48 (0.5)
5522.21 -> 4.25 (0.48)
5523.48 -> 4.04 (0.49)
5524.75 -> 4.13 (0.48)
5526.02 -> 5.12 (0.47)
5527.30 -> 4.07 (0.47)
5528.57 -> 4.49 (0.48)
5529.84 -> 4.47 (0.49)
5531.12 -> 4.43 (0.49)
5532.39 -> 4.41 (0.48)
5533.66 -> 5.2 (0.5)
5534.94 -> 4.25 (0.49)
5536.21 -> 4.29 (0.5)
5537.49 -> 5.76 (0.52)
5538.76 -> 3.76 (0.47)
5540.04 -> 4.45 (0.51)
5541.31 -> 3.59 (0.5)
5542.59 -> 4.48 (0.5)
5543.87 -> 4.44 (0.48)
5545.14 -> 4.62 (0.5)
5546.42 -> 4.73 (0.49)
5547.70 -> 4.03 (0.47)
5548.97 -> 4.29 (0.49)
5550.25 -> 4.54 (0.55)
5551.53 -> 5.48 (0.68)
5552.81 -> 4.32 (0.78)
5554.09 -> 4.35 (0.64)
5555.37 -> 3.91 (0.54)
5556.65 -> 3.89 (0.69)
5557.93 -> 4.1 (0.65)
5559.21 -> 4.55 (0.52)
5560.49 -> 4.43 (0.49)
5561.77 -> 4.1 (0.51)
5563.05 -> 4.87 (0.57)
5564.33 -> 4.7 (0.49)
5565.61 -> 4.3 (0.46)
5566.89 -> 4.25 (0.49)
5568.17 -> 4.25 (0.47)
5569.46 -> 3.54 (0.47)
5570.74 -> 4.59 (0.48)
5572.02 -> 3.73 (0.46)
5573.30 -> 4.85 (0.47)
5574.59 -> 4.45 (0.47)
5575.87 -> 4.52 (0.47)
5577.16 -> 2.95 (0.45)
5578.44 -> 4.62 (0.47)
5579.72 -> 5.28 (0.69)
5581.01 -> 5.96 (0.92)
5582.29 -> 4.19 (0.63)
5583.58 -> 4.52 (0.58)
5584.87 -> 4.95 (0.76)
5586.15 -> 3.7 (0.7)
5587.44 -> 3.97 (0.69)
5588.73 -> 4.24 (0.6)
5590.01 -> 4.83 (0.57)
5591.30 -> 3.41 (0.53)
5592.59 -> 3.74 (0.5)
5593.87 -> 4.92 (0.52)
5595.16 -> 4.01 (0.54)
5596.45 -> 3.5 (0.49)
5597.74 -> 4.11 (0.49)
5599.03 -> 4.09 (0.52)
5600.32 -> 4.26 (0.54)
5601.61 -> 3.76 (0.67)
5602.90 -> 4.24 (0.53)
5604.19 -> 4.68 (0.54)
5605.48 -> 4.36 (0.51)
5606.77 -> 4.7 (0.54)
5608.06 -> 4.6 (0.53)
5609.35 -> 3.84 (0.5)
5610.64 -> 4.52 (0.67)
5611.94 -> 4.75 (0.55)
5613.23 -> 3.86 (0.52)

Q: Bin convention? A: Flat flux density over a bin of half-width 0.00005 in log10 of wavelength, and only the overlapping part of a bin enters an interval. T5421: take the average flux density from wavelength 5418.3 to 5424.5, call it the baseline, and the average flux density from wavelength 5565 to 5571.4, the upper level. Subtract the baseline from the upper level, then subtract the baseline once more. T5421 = -4.47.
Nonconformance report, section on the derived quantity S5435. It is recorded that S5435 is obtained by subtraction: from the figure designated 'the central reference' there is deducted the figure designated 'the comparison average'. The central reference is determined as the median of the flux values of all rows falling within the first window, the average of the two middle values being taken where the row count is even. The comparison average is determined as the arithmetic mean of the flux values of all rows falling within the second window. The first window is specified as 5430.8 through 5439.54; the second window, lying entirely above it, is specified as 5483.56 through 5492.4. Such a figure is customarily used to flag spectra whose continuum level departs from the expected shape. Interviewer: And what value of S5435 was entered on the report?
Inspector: -0.1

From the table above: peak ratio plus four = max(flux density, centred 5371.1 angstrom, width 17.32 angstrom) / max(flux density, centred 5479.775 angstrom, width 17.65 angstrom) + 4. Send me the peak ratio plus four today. 5.08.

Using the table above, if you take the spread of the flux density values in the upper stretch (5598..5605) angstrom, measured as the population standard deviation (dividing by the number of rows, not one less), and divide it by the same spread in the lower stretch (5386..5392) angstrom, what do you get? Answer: 1.1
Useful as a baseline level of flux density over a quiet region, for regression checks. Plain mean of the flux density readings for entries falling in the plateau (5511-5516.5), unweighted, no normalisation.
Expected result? 4.7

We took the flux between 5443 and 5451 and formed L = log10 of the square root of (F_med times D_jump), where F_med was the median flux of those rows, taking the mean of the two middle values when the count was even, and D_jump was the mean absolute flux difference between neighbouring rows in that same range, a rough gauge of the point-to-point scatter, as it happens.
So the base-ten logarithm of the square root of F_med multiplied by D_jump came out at 0.067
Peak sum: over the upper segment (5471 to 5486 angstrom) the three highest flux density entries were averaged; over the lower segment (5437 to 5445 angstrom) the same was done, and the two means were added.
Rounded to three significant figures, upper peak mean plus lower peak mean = 10.3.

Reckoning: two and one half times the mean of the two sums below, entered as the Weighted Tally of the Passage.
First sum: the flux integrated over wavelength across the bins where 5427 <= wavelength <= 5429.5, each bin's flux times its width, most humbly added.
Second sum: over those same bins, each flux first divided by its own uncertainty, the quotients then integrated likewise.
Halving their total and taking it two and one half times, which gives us 38.0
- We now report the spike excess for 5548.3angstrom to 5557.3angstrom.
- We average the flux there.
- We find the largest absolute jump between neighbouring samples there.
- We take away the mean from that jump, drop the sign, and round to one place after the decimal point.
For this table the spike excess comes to 3.2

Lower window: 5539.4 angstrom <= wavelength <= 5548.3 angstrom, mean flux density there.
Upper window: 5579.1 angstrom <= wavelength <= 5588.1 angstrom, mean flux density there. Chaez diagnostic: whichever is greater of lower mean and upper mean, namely 4.65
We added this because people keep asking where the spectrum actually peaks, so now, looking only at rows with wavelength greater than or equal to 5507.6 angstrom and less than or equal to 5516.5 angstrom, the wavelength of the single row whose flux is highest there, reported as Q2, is 5508.24 angstrom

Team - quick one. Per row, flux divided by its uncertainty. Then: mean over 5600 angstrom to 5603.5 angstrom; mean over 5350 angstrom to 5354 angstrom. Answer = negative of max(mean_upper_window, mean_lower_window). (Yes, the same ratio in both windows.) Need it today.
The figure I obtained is -8.5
